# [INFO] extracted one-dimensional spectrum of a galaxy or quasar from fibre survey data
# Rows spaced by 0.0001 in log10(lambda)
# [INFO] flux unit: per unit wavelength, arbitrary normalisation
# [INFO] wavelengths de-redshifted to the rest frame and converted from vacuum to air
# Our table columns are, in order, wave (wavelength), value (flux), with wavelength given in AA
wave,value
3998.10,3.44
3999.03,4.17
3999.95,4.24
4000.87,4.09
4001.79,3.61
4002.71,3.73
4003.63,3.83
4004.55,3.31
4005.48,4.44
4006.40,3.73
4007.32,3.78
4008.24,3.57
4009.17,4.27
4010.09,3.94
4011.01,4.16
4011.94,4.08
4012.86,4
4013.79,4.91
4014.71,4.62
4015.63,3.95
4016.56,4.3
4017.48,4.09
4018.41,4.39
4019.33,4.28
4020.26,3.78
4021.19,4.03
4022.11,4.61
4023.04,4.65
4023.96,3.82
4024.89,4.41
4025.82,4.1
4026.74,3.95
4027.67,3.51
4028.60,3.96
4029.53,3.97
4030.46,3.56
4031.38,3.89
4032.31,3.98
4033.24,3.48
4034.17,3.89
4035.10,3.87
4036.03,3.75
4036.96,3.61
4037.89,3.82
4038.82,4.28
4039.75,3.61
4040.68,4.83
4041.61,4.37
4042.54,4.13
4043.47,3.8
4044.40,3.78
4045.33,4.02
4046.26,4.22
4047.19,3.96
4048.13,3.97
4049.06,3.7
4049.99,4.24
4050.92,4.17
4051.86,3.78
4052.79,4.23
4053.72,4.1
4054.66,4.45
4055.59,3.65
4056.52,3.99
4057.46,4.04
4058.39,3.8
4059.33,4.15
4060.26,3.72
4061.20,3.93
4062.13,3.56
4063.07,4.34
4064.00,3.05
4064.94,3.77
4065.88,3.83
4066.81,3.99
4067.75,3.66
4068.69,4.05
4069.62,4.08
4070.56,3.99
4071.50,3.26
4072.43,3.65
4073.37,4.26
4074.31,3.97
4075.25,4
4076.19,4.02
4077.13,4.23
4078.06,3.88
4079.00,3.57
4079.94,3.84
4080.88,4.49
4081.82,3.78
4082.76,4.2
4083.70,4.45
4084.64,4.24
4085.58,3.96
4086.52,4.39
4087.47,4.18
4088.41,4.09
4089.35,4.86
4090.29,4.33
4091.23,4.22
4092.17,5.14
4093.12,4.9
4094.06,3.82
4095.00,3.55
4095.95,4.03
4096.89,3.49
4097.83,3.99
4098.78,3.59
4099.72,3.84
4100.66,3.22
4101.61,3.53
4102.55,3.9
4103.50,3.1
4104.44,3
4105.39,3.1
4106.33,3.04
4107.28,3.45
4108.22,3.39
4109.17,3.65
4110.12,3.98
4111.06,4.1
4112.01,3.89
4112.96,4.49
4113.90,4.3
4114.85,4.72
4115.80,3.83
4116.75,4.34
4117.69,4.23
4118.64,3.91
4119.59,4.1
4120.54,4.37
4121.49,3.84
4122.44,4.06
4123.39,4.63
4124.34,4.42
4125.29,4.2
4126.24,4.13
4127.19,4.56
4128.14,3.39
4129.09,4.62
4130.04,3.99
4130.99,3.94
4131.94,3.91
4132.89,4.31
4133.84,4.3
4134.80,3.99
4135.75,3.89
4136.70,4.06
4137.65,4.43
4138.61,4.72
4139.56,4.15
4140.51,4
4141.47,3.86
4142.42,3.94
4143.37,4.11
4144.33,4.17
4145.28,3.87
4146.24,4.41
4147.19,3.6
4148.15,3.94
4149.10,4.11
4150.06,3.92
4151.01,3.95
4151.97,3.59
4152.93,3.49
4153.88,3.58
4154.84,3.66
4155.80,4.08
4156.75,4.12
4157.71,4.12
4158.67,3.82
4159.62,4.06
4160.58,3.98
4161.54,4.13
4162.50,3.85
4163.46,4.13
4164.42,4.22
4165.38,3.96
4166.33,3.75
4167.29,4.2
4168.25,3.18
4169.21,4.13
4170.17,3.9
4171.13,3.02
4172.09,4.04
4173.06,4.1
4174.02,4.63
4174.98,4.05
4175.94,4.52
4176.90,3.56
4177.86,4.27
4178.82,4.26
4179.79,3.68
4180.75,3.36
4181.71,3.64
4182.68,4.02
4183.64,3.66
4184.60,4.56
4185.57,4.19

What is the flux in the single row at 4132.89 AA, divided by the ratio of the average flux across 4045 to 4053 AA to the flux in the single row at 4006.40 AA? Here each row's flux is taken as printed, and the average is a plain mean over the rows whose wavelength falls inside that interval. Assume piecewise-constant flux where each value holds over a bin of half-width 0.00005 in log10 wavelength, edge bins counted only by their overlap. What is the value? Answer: 3.99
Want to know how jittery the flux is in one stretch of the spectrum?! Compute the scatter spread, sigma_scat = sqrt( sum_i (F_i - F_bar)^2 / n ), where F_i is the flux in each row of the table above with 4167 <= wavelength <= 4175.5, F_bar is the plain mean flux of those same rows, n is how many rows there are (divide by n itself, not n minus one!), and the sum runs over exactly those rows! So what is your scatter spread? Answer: 0.48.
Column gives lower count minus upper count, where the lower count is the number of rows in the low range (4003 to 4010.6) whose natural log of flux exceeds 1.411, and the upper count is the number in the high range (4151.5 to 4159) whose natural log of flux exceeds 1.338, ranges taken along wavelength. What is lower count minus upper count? -2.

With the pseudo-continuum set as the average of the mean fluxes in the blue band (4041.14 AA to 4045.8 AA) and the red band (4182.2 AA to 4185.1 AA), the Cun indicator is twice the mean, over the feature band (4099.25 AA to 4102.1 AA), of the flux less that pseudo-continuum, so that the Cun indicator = -1.0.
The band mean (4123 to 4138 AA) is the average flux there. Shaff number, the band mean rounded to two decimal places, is 4.17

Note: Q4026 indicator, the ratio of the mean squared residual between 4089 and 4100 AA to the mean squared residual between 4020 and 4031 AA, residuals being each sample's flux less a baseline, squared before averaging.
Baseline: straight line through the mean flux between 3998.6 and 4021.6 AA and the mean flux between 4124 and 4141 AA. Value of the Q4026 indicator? 2.30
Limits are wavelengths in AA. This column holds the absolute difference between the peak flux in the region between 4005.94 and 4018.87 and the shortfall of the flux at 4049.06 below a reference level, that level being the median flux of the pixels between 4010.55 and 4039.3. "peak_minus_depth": 4.6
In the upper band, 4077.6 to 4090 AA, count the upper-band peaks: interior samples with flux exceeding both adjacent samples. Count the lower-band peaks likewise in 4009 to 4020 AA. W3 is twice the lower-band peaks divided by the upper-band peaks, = 2.7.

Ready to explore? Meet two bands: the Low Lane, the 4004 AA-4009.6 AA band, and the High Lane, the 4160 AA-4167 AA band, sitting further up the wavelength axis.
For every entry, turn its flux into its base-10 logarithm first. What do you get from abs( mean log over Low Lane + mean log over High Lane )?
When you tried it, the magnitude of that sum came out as 1.19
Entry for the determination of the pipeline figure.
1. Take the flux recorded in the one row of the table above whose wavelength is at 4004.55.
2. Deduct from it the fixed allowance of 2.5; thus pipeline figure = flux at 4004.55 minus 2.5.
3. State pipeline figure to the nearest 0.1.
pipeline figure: 0.8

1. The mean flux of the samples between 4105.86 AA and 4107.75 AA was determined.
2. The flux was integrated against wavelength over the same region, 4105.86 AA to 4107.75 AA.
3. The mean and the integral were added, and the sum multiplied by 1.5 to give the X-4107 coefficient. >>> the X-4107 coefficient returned 14.1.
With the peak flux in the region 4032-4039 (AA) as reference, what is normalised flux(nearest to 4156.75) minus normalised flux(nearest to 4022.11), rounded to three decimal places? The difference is -0.114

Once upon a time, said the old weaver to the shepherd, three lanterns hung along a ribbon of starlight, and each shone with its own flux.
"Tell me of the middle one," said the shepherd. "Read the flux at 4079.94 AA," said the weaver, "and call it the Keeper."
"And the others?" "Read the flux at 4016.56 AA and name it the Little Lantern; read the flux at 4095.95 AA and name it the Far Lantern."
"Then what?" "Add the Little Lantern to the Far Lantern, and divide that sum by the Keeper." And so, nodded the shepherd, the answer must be 2.17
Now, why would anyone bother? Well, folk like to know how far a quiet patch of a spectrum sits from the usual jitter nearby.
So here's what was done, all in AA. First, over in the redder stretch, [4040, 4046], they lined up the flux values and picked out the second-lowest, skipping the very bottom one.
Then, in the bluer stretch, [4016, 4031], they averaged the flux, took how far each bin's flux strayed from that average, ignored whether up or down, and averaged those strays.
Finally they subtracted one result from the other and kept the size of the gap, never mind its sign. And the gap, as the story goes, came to 3.5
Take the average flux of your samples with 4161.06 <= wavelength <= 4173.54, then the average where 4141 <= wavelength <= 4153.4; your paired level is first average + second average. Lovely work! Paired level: 7.81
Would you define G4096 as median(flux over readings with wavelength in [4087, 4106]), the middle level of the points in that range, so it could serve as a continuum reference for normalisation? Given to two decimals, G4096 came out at 3.87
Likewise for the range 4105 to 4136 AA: 4.06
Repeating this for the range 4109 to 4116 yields 4.04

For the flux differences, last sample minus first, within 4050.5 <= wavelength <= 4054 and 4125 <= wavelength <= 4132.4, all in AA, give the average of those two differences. -0.18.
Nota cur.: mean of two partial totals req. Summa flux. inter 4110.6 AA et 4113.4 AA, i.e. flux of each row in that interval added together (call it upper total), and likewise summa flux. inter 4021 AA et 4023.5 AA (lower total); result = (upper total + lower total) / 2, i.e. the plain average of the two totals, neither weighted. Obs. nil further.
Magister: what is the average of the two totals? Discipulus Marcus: 12.9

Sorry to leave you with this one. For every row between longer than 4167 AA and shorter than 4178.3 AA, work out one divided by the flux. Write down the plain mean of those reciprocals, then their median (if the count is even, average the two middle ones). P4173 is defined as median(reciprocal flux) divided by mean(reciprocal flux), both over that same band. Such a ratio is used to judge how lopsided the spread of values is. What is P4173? 0.96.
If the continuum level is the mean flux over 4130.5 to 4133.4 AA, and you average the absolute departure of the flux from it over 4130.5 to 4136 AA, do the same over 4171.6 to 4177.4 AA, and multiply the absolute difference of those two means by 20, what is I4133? 2.0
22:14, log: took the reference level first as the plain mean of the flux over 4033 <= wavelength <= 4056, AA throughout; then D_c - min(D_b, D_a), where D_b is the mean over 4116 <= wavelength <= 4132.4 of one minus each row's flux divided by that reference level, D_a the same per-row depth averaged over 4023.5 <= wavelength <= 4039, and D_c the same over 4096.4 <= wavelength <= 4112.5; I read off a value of 0.15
